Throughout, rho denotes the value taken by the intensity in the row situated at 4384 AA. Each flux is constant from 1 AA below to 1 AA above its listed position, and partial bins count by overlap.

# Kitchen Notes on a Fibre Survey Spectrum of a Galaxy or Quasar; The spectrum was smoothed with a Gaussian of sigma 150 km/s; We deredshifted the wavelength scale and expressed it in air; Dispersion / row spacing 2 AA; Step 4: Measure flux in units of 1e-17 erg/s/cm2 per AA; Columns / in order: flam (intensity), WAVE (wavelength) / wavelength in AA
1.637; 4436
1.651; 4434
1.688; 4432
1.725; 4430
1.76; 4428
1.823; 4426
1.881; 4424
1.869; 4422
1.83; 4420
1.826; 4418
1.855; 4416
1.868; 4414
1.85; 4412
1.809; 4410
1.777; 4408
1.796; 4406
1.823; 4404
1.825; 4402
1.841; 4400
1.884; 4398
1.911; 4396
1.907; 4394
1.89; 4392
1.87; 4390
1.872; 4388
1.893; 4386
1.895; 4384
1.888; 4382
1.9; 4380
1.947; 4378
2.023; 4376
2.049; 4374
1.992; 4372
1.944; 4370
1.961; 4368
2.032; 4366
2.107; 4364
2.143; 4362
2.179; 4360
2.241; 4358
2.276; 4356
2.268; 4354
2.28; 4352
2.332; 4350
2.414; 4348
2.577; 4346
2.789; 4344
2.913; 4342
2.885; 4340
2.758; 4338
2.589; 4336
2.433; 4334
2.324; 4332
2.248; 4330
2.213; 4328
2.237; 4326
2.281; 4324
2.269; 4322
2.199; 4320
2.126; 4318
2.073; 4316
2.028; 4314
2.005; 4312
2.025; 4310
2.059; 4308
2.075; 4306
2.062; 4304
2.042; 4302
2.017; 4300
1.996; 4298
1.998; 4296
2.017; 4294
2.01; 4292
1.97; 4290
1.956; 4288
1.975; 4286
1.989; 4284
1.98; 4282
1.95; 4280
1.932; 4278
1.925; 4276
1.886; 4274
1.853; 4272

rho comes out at 1.895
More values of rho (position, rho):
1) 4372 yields 1.992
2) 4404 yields 1.823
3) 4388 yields 1.872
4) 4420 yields 1.83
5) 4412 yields 1.85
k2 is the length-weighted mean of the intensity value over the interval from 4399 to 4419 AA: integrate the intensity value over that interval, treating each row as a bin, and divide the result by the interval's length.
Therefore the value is 1.83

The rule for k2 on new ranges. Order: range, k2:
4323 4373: 2.34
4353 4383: 2.06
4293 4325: 2.08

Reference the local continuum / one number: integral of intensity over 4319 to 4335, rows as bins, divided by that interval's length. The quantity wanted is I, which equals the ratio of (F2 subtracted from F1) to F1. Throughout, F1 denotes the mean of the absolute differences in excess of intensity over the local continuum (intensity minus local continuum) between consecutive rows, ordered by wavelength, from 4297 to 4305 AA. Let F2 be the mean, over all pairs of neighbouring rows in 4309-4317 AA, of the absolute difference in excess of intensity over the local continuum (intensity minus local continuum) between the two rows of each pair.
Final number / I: -0.3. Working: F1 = 0.022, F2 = 0.029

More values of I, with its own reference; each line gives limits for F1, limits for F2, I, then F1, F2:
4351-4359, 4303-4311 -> -0.1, 0.018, 0.021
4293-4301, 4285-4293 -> -0.7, 0.014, 0.024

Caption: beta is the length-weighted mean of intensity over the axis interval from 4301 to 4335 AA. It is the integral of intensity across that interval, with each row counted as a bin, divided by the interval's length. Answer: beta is 2.16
